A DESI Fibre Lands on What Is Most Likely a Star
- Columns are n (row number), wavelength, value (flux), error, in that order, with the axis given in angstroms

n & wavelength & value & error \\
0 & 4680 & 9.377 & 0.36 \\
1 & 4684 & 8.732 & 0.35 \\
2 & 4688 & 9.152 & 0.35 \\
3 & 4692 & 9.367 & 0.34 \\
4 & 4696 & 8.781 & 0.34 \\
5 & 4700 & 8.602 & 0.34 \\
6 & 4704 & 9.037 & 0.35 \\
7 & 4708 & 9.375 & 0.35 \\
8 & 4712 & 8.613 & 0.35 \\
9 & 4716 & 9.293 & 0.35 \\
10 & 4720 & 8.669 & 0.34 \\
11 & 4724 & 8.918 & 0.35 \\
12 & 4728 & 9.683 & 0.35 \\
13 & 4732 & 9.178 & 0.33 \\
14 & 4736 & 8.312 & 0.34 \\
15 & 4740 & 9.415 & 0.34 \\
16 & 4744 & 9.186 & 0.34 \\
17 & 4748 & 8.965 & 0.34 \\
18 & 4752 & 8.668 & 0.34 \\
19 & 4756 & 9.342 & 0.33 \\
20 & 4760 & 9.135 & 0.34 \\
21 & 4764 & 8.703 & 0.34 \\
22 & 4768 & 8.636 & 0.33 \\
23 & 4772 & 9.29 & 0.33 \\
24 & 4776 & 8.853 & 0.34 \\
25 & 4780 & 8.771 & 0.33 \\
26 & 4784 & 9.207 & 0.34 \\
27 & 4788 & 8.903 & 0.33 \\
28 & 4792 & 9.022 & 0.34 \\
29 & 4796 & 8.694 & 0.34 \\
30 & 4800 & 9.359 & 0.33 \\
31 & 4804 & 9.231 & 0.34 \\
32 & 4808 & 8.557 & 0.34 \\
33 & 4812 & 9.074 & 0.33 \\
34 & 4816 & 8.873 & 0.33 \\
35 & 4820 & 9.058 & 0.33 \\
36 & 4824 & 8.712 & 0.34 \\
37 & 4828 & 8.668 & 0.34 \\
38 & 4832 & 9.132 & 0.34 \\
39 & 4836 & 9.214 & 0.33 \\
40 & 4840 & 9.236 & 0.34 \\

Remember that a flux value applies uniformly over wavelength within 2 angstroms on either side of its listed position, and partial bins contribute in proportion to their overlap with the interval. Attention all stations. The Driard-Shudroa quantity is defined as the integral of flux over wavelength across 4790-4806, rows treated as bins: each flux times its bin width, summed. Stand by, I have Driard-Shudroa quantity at 145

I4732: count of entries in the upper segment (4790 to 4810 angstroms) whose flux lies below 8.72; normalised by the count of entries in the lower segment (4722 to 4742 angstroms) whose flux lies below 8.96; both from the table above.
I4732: 1.00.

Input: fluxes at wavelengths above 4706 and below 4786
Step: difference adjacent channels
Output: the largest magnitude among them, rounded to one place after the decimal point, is 1.1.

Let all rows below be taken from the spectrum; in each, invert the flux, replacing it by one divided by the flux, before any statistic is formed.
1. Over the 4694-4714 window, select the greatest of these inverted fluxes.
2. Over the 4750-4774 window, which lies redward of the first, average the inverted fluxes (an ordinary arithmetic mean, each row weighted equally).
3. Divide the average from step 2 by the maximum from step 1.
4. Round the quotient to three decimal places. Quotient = 0.961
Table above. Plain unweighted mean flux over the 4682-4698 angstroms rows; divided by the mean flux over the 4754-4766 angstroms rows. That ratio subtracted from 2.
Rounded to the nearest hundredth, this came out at 1.01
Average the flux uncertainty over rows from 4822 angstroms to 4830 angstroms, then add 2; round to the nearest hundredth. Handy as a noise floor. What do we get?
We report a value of 2.34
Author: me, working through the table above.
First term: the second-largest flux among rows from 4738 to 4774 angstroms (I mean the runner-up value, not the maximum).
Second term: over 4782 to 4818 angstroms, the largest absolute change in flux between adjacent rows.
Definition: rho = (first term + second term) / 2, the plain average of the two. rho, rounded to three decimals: 5.008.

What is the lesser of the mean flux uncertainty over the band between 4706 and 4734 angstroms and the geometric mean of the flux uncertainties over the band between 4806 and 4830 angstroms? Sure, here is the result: 0.335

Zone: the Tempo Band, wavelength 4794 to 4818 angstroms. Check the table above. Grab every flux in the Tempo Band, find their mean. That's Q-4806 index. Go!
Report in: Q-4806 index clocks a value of 8.96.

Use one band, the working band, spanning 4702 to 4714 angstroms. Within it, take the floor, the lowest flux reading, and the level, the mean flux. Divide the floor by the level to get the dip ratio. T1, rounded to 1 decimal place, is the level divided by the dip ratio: 9.4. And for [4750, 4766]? 9.3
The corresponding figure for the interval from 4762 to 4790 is 9.2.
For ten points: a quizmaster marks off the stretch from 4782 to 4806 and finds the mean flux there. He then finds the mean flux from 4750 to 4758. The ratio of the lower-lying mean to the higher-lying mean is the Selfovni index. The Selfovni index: 0.99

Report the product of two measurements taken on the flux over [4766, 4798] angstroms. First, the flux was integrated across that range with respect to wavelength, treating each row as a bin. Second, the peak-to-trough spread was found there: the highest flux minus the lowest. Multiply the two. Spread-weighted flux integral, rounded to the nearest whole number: 187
